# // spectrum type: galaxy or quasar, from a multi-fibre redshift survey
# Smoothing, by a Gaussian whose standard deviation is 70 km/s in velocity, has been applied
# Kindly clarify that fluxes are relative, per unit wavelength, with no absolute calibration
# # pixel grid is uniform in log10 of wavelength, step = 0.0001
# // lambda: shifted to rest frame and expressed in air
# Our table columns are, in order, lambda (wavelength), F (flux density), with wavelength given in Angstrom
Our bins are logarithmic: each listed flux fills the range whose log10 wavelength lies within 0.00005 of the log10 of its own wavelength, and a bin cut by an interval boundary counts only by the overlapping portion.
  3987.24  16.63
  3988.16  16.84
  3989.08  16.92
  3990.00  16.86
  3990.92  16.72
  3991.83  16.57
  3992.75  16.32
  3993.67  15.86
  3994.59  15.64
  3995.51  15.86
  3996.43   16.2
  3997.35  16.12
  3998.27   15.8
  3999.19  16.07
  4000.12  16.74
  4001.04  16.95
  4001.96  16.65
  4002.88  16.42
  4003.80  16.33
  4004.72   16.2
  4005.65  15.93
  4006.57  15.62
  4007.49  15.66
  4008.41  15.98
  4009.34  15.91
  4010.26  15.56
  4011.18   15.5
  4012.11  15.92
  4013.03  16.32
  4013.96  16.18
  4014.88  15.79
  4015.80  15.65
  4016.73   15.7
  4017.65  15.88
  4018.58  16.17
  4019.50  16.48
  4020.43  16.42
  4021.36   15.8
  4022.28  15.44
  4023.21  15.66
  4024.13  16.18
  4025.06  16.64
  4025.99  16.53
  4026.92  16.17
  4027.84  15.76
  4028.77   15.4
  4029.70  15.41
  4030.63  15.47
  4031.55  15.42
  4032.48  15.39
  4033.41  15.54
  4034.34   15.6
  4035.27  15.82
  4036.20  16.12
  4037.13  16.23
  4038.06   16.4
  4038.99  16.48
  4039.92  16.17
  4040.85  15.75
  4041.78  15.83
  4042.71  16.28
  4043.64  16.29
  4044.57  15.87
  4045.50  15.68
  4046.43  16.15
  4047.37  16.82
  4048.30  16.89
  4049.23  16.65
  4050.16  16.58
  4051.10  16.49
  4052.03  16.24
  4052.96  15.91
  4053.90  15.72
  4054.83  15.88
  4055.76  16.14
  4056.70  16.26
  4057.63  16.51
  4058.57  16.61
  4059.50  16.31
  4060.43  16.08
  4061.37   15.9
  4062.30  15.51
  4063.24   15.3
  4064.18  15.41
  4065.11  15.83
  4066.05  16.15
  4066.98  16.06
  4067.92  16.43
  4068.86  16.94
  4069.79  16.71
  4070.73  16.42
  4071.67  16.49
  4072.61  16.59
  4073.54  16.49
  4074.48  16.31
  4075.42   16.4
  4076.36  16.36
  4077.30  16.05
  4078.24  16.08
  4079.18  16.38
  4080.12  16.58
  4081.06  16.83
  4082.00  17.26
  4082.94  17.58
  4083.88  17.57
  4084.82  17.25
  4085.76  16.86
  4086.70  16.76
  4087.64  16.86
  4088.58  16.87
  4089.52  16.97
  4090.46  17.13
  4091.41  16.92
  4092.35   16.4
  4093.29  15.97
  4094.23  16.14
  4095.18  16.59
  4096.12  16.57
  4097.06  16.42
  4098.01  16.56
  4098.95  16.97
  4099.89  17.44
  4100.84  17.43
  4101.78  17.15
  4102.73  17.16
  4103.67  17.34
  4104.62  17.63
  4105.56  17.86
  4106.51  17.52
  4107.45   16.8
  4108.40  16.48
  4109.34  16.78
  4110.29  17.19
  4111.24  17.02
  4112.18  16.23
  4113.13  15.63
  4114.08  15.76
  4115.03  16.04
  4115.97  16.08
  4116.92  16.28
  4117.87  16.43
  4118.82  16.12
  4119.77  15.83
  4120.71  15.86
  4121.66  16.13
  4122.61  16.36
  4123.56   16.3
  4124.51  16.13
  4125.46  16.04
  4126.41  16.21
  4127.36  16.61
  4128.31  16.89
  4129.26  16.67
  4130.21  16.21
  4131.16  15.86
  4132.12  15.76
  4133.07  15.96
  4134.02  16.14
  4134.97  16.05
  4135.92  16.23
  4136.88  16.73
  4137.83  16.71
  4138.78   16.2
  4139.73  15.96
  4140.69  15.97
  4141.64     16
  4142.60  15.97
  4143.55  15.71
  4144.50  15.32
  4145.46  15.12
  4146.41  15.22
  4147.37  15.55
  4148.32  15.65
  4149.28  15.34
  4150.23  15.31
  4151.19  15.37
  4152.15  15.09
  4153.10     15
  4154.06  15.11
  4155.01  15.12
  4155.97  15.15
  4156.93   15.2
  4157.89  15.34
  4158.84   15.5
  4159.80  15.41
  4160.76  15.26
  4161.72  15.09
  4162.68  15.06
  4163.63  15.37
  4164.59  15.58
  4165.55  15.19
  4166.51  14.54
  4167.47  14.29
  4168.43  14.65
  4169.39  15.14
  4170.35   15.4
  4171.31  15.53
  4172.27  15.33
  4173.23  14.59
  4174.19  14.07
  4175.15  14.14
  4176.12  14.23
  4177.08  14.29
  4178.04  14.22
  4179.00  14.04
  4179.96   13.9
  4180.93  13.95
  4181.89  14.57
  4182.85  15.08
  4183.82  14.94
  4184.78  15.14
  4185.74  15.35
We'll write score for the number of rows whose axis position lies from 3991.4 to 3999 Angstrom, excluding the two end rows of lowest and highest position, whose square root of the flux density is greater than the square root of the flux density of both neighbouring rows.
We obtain 1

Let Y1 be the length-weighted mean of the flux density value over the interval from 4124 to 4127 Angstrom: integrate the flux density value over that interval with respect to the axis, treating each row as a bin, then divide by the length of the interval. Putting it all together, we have 16.1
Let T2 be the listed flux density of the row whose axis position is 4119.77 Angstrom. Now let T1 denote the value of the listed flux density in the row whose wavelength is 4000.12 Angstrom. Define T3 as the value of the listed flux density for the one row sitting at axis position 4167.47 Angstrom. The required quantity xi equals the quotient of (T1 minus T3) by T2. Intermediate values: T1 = 16.74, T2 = 15.83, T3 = 14.29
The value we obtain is 0.15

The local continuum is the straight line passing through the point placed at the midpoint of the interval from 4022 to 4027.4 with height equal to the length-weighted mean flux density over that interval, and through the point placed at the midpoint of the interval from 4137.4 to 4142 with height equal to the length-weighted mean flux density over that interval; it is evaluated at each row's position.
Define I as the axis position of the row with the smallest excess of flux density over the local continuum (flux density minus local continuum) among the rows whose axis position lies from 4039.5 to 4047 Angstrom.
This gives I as 4045.50 Angstrom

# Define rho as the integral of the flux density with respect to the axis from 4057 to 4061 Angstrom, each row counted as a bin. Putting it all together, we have 65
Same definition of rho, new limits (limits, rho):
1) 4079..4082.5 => 59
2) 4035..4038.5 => 57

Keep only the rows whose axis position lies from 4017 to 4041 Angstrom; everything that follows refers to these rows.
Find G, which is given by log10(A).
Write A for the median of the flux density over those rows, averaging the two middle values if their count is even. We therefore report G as 1.20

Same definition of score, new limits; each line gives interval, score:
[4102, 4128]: 4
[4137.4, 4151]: 2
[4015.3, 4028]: 2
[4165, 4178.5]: 2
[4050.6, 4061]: 1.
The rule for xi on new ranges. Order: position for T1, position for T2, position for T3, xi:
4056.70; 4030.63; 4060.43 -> 0.01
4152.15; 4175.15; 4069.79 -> -0.11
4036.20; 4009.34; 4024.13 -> 0.00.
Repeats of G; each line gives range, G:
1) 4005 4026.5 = 1.20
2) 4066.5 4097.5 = 1.22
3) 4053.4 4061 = 1.21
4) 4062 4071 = 1.21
